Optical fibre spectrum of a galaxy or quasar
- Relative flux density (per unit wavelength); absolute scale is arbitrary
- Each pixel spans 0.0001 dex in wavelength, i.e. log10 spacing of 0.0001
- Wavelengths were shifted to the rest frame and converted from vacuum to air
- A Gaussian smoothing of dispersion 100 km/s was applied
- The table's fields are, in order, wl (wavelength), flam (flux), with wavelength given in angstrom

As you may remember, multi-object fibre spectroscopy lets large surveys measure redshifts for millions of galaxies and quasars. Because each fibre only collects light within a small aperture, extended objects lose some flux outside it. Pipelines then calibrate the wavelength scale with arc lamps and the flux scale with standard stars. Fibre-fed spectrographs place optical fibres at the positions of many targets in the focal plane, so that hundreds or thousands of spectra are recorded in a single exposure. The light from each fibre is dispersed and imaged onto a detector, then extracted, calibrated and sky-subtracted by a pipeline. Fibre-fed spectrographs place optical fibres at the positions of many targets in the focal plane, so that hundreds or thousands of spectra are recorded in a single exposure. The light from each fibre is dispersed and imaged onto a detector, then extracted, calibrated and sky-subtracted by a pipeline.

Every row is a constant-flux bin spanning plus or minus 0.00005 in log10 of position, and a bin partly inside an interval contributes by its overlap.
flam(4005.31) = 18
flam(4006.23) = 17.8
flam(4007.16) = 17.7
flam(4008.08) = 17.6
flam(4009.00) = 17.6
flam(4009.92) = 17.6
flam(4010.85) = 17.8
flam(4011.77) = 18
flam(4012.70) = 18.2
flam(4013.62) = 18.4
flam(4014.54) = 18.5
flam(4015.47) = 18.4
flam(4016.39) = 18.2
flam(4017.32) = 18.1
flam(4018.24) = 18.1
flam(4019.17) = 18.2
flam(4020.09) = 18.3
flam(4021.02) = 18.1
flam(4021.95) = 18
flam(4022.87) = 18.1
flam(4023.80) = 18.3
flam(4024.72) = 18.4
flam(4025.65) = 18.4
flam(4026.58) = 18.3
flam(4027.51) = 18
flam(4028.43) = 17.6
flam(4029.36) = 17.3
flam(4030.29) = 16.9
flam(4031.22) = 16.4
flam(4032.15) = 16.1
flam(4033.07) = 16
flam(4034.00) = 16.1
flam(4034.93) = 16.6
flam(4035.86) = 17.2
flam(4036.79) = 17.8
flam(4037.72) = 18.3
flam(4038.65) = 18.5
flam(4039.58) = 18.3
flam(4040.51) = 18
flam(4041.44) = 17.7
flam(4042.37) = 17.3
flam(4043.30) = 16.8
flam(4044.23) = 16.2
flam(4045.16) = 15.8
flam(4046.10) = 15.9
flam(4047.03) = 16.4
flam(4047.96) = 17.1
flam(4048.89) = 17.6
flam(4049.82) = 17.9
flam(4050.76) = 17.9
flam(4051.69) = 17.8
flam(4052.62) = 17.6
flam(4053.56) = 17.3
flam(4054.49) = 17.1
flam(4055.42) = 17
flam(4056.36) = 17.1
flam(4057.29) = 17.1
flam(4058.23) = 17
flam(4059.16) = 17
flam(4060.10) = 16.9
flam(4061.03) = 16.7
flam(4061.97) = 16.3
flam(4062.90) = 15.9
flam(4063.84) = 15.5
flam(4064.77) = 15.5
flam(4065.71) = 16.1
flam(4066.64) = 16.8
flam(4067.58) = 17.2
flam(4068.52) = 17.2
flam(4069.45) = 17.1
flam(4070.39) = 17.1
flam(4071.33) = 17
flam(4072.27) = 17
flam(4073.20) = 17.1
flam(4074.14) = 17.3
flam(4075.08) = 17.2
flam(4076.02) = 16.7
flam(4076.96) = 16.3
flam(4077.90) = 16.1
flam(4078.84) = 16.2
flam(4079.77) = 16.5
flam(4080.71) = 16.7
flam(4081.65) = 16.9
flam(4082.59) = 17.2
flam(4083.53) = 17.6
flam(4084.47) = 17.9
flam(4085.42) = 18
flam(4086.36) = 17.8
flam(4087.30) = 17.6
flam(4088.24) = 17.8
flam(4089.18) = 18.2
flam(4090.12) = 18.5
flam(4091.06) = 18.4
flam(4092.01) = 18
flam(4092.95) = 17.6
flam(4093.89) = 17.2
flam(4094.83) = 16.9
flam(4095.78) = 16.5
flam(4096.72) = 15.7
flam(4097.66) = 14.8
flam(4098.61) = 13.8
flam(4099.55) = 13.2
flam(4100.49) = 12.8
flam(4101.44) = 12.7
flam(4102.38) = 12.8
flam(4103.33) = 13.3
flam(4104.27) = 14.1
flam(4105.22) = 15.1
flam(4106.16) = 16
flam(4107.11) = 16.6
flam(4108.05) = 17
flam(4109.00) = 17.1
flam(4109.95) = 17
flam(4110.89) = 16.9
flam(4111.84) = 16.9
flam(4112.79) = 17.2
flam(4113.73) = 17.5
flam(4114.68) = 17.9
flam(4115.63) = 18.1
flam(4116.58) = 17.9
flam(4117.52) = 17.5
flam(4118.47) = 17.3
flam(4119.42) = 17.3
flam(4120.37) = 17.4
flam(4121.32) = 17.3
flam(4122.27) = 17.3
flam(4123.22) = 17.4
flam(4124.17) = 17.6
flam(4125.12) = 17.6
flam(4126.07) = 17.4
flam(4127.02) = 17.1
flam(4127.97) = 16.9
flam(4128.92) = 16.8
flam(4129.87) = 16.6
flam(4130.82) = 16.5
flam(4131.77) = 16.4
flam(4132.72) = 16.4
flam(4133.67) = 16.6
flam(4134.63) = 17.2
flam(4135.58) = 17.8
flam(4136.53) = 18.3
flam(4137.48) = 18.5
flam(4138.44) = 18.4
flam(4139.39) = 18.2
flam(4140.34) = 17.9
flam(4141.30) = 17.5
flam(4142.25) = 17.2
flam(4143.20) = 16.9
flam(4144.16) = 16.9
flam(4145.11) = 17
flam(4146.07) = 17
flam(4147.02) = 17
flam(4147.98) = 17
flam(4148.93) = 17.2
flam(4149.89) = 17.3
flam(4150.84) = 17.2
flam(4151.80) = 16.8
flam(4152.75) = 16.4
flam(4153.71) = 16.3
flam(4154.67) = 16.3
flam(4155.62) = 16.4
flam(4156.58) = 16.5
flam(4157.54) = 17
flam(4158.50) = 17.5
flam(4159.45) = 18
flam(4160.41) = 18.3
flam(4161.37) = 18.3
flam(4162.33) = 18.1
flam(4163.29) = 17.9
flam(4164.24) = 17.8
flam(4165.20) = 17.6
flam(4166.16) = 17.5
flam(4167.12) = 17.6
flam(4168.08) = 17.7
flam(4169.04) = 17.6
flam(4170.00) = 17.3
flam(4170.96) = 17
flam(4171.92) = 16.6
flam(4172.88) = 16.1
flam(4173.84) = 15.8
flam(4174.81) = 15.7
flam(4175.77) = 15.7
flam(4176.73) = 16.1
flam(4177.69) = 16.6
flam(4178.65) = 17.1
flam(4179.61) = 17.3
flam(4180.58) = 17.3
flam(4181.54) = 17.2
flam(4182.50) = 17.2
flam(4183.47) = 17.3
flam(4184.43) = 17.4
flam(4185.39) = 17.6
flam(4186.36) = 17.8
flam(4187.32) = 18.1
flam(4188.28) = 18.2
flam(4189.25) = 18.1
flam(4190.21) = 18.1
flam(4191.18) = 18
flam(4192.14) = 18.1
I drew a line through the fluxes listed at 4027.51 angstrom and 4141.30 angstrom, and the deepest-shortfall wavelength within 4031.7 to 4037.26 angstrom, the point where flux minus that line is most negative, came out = 4033.07 angstrom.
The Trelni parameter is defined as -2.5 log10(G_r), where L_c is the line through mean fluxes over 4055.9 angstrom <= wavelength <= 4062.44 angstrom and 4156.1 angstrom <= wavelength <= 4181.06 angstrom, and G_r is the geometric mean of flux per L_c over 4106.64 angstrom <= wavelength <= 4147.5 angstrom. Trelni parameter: -0.015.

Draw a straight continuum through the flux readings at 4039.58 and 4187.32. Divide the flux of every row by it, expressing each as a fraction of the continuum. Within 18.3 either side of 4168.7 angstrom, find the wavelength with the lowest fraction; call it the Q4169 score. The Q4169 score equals 4174.81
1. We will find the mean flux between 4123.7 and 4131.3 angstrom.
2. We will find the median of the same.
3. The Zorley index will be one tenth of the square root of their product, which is 1.70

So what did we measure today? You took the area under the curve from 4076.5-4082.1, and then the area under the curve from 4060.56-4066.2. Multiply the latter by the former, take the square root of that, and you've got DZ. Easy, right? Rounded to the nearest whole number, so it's 91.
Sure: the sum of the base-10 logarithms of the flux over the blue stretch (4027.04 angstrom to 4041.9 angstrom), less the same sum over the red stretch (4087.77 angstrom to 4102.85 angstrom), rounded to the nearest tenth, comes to 0.6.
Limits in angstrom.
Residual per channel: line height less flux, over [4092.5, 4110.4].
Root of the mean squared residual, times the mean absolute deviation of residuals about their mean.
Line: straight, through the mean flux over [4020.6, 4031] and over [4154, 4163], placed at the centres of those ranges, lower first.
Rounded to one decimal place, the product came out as 4.5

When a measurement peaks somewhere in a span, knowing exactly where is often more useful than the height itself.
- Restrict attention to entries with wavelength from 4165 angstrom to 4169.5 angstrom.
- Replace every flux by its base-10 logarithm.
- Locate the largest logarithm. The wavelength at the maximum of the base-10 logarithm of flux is 4168.08 angstrom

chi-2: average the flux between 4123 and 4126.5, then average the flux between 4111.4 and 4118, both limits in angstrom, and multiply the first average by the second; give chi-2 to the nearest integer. 308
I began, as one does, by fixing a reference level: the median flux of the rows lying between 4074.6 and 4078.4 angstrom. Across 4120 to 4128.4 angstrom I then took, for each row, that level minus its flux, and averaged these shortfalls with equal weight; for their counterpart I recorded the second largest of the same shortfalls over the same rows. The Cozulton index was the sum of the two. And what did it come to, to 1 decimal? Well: -1.4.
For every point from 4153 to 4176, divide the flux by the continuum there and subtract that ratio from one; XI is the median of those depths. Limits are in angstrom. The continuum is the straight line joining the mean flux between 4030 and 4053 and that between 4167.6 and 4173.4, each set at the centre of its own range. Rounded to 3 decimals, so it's -0.020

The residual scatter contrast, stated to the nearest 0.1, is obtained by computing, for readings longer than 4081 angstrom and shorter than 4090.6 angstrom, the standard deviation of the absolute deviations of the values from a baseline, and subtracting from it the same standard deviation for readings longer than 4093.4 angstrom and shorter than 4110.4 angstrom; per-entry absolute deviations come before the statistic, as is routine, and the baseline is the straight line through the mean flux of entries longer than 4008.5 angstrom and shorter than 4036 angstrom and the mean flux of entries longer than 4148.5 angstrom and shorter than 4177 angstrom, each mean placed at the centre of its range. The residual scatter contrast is -1.4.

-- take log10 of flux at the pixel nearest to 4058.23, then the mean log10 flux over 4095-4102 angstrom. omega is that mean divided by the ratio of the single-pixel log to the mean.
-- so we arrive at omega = 1.08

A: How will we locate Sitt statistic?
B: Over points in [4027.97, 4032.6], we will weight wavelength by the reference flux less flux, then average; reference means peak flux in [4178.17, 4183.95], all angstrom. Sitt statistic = 4031.9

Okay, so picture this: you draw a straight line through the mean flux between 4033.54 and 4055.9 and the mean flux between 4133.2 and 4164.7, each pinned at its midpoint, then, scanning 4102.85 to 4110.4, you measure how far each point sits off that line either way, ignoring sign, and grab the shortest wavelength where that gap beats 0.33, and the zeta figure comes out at 4103.33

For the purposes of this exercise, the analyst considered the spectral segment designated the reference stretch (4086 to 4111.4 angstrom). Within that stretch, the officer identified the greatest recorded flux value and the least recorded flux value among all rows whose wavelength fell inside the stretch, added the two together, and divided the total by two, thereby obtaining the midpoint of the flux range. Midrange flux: 15.6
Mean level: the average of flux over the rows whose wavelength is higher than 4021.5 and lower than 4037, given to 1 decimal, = 17.4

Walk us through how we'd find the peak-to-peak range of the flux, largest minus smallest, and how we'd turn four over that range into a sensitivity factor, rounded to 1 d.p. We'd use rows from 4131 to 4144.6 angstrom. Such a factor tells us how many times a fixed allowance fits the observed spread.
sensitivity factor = 1.9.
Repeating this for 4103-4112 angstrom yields 1.1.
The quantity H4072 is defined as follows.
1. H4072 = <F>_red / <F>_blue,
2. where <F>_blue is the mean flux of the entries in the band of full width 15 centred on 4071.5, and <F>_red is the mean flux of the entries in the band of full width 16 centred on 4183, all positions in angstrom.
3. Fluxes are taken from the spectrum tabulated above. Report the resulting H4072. 1.03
